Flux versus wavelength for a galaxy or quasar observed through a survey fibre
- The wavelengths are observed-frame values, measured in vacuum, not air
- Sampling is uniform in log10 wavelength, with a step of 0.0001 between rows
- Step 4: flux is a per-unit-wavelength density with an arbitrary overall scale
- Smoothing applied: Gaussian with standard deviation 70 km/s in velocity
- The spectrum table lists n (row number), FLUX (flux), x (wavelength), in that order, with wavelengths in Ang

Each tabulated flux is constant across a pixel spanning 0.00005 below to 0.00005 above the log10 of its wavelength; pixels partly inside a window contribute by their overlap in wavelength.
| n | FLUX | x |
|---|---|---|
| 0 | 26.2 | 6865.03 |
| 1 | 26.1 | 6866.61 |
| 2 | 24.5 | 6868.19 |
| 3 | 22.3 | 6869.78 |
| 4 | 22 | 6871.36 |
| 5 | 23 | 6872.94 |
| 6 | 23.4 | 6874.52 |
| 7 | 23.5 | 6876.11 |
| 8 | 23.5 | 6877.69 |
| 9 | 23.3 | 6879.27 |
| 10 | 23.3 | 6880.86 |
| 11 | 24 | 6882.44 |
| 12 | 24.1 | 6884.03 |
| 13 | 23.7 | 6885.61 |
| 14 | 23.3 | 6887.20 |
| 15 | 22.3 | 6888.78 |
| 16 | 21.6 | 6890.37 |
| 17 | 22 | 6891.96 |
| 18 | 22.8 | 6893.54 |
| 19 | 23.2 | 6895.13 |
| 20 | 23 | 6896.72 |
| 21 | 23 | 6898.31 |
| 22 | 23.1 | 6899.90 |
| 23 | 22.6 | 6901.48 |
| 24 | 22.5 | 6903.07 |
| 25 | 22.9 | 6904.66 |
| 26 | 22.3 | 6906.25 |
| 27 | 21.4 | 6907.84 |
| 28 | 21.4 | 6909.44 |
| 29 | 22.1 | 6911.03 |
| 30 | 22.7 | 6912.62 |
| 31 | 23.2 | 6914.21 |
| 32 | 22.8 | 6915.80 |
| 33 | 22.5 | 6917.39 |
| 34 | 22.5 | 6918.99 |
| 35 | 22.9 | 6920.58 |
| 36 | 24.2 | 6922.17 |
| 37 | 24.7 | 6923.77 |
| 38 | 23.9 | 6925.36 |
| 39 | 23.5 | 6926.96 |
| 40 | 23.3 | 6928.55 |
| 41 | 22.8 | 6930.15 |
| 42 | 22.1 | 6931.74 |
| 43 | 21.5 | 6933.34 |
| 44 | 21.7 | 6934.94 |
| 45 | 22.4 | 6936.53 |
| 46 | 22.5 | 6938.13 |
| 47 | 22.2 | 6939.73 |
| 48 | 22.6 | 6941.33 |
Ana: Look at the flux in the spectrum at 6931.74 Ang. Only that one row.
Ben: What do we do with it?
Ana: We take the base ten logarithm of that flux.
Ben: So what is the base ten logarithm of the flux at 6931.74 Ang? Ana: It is 1.34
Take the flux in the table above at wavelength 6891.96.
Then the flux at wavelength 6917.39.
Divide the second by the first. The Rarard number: 1.02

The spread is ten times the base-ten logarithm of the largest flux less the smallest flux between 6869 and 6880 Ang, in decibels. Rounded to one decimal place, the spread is 1.8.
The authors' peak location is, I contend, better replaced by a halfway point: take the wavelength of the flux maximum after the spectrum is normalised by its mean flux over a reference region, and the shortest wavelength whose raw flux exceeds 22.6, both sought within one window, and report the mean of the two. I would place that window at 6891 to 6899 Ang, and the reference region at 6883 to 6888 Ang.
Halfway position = 6894.3 Ang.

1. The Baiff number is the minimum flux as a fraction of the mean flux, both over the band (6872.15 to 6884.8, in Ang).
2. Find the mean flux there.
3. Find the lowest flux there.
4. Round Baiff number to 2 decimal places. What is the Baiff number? 0.98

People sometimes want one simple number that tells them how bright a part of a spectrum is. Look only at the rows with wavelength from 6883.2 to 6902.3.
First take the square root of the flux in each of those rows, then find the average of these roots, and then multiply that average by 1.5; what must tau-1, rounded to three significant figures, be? 7.18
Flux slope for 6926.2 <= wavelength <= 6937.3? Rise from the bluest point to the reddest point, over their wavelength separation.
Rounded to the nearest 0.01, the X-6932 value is -0.11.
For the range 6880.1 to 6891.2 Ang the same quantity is -0.18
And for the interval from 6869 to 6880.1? 0.11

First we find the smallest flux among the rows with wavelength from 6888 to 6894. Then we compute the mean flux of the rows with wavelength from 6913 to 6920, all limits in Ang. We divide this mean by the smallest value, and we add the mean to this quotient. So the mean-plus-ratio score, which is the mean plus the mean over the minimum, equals 23.8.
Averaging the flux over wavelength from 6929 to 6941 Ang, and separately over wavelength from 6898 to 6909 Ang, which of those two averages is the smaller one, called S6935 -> 22.2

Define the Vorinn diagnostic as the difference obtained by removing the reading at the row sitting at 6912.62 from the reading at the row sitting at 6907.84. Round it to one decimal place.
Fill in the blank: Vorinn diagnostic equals -1.3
